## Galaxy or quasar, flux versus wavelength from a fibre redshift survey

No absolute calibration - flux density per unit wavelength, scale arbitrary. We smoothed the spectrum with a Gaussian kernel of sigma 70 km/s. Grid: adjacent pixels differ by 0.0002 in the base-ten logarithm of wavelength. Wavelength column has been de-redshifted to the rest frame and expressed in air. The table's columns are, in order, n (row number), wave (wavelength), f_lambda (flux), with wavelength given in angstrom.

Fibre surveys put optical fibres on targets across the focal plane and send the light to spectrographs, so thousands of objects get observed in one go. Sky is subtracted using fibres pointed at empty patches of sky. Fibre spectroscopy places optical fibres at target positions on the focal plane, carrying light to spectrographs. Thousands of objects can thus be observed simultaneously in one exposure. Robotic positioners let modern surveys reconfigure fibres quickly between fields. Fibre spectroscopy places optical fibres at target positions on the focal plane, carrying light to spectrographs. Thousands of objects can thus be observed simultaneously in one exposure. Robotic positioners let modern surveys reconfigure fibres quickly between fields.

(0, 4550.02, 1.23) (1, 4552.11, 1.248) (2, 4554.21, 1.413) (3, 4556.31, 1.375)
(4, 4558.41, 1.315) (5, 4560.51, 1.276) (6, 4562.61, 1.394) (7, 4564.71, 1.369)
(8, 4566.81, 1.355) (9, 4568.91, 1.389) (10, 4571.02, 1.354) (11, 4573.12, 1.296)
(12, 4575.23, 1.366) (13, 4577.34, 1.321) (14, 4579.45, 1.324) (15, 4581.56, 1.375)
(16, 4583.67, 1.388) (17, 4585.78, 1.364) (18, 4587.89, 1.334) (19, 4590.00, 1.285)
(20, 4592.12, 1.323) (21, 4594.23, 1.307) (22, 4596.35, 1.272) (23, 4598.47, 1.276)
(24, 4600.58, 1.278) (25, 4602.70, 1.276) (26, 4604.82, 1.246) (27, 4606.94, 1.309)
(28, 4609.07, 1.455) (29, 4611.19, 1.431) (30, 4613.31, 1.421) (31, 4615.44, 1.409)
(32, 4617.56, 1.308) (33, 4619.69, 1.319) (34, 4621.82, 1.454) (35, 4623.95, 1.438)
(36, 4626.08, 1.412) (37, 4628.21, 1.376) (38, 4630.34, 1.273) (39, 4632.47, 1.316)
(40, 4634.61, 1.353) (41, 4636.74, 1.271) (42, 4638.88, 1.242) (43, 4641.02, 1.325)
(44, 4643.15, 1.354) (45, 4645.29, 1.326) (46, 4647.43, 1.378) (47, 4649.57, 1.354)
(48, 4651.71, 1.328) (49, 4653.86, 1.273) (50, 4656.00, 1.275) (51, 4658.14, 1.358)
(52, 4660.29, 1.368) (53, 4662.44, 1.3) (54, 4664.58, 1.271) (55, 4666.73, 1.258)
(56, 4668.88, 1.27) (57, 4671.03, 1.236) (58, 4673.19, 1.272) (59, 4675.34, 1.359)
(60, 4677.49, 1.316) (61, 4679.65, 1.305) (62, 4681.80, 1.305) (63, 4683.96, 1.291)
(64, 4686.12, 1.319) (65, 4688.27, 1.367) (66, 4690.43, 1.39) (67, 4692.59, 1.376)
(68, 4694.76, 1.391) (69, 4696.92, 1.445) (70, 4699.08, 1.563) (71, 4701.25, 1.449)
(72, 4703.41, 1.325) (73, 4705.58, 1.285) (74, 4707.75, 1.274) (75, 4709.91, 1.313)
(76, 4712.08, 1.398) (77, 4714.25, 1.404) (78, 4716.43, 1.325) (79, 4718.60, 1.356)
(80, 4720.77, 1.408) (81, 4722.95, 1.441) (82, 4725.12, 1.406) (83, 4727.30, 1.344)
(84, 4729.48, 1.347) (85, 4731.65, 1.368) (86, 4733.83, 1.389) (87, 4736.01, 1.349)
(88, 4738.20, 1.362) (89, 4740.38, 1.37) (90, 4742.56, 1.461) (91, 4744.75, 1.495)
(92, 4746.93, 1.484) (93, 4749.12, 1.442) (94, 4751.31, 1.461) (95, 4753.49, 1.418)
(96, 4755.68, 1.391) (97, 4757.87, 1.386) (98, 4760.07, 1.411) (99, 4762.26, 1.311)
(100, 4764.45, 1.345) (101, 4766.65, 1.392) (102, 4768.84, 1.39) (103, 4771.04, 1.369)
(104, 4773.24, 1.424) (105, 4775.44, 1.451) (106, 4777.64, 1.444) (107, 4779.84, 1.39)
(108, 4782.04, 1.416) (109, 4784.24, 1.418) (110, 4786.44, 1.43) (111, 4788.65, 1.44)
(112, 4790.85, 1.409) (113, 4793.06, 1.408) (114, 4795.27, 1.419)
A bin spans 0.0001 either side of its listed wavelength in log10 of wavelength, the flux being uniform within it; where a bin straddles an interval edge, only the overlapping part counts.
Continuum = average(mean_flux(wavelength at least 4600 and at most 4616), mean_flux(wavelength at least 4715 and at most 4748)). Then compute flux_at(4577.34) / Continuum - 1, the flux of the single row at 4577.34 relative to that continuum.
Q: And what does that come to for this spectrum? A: -0.038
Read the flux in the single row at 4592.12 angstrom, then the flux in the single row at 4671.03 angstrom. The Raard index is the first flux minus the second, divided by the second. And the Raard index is 0.07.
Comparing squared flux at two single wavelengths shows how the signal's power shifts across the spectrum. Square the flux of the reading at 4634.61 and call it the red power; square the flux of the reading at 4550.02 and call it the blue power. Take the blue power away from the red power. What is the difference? 0.3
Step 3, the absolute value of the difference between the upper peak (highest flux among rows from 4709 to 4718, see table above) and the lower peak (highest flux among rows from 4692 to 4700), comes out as 0.16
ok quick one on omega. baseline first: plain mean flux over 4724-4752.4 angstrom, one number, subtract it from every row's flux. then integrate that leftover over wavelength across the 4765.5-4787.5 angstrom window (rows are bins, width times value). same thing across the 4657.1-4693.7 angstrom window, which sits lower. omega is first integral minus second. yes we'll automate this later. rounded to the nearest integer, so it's 3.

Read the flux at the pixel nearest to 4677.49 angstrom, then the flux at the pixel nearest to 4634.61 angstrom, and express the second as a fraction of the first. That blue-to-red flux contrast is 1.03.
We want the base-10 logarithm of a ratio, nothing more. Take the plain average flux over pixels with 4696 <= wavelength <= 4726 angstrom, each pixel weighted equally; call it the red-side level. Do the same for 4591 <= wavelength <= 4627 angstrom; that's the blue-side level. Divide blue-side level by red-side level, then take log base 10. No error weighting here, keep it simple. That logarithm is -0.011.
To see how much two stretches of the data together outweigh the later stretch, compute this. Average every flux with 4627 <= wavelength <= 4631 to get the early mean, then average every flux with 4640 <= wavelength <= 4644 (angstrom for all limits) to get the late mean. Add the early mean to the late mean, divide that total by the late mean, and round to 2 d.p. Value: 1.99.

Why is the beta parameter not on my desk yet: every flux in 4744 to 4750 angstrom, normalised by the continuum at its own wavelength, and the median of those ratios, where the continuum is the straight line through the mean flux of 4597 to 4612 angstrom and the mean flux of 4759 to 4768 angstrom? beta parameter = 1.09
